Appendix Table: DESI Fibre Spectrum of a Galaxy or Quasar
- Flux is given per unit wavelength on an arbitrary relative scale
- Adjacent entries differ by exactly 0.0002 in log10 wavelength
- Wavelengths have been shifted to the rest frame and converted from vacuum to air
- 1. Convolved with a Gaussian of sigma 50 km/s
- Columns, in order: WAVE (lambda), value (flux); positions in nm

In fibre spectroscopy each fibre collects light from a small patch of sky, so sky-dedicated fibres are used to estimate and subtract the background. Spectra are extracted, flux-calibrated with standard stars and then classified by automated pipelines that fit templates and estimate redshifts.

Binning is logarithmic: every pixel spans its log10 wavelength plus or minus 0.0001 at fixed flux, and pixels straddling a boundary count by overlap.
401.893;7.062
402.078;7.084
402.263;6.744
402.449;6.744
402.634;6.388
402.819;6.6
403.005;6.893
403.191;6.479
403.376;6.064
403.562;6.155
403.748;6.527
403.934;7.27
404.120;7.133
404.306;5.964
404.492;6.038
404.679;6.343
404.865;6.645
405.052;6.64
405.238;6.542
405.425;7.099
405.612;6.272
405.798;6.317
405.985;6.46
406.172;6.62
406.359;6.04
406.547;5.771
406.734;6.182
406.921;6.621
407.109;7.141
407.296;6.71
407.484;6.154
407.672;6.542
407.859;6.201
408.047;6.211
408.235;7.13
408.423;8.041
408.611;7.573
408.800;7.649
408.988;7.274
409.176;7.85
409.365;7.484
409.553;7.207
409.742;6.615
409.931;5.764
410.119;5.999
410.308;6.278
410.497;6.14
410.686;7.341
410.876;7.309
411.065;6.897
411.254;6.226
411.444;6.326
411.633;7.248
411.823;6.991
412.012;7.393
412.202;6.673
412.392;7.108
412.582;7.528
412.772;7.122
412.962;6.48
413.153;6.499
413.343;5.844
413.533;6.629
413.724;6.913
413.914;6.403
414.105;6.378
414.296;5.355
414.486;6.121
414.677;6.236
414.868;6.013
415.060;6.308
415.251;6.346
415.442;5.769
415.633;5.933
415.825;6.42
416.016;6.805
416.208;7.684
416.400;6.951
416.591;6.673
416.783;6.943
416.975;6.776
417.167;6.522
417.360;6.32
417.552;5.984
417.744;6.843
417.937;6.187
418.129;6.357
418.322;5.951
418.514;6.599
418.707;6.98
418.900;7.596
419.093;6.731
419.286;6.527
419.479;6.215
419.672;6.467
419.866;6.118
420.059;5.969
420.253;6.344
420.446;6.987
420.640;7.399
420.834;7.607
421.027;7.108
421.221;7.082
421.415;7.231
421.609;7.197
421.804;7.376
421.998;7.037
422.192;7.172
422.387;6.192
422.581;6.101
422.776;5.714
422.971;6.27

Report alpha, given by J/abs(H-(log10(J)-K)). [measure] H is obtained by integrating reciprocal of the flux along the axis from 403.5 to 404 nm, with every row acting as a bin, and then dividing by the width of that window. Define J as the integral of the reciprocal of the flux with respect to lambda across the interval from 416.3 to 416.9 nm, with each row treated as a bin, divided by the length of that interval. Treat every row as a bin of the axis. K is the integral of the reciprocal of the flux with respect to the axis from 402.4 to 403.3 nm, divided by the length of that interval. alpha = 0.128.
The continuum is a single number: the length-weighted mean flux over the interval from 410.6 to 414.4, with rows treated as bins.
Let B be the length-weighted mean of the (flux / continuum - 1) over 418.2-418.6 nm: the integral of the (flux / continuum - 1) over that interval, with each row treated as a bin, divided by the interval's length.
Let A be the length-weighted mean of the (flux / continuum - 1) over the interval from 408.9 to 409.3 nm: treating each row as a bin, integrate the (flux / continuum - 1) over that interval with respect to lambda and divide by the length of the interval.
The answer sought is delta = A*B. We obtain -0.0084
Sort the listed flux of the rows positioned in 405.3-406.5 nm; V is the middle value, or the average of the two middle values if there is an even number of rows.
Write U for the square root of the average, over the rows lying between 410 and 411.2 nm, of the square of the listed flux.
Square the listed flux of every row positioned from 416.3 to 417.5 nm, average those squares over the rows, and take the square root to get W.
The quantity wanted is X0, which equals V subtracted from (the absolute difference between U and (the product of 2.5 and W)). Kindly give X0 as 3.7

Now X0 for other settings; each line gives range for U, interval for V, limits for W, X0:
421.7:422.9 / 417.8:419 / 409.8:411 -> 3.1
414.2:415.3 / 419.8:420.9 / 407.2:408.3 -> 3.5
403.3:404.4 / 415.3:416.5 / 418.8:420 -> 3.4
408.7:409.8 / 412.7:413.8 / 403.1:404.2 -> 2.6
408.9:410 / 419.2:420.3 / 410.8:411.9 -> 3.8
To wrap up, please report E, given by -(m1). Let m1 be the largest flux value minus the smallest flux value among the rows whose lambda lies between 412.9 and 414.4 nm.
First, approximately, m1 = 1.6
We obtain -1.6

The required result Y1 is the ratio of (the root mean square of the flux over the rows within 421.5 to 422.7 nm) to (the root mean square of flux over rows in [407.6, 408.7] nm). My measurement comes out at 0.98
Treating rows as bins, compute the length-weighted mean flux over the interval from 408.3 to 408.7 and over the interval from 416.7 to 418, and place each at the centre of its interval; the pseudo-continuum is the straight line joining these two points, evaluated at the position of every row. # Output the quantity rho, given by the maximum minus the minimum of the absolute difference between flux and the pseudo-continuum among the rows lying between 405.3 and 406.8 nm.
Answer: 1.17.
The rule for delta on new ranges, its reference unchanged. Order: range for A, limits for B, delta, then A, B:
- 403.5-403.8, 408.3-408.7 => -0.0090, -0.06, 0.15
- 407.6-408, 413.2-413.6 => 0.0042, -0.06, -0.07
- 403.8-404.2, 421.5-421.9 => 0.0050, 0.06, 0.08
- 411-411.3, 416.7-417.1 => -0.0003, -0.02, 0.02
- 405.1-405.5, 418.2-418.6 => -0.0006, 0.01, -0.07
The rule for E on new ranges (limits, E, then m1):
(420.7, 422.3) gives -0.6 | 0.6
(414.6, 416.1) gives -1.0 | 1.0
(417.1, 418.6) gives -0.9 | 0.9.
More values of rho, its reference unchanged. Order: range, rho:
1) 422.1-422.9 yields 1.32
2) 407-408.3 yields 1.08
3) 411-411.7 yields 1.08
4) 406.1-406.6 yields 0.80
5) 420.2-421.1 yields 1.35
